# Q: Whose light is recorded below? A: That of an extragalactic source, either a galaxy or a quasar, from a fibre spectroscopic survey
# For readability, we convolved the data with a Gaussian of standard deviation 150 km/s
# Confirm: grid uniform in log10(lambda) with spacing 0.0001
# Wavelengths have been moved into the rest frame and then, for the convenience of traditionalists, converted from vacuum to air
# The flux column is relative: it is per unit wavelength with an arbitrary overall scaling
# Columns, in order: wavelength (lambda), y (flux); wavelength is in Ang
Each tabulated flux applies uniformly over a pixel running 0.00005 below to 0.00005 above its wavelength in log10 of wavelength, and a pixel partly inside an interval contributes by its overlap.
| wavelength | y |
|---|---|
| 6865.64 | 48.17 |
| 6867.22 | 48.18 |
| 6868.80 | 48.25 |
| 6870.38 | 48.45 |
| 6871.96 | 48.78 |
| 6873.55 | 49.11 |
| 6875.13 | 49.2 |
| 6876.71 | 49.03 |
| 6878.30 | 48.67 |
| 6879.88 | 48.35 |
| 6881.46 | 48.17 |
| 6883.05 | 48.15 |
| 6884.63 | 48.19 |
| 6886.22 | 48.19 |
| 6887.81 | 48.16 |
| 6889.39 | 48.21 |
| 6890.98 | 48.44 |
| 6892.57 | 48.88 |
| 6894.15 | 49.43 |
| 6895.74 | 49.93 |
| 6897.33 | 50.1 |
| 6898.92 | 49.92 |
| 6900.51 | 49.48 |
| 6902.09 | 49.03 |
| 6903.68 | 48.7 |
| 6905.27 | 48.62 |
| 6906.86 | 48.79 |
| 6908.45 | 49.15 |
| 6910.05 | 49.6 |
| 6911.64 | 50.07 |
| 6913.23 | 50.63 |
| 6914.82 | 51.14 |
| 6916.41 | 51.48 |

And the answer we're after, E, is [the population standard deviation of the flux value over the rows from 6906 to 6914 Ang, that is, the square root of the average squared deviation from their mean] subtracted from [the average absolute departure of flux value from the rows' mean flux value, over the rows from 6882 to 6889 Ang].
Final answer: -0.64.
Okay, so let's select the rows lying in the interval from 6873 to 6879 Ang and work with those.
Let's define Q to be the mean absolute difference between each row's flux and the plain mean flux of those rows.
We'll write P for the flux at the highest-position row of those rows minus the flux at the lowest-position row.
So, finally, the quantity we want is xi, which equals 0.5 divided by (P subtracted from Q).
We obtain 0.8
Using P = -0.4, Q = 0.2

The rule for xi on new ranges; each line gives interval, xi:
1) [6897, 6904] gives 0.3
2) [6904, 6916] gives -0.3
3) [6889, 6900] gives -0.5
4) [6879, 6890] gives 2.7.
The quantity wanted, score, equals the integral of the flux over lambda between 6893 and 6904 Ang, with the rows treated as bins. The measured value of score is 545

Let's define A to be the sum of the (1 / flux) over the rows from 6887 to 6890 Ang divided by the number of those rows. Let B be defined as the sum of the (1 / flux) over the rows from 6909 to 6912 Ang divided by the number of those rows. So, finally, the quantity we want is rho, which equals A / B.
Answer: 1.03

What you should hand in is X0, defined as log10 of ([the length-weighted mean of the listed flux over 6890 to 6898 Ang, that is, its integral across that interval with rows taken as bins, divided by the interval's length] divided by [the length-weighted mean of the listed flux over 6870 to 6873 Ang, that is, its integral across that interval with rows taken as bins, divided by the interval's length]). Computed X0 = 0.006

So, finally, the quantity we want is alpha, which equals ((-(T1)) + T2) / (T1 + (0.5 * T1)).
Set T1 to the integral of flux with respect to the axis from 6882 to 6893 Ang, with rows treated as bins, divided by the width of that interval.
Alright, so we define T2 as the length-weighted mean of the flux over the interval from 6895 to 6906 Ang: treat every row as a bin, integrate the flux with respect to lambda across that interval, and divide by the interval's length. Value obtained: 0.016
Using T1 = 48.25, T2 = 49.4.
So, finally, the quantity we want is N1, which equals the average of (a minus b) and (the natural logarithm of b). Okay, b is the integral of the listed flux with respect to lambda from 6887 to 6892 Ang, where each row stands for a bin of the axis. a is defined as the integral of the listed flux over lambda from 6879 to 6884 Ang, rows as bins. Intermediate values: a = 242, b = 241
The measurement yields 3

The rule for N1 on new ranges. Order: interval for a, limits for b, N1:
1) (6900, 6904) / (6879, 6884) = -20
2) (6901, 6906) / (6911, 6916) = -2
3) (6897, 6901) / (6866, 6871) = -18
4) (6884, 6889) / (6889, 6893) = 26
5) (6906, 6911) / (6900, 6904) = 27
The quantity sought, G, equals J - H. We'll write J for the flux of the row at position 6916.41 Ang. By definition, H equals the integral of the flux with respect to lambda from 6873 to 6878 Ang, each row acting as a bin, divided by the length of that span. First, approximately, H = 49.1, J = 51.48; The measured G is 2.4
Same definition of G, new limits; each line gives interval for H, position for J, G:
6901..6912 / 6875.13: 0.1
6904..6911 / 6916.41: 2.5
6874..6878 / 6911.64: 1.0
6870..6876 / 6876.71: 0.1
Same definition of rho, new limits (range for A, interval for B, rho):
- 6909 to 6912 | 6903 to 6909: 0.98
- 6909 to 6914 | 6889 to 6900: 0.98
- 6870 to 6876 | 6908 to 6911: 1.01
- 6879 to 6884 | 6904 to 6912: 1.02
